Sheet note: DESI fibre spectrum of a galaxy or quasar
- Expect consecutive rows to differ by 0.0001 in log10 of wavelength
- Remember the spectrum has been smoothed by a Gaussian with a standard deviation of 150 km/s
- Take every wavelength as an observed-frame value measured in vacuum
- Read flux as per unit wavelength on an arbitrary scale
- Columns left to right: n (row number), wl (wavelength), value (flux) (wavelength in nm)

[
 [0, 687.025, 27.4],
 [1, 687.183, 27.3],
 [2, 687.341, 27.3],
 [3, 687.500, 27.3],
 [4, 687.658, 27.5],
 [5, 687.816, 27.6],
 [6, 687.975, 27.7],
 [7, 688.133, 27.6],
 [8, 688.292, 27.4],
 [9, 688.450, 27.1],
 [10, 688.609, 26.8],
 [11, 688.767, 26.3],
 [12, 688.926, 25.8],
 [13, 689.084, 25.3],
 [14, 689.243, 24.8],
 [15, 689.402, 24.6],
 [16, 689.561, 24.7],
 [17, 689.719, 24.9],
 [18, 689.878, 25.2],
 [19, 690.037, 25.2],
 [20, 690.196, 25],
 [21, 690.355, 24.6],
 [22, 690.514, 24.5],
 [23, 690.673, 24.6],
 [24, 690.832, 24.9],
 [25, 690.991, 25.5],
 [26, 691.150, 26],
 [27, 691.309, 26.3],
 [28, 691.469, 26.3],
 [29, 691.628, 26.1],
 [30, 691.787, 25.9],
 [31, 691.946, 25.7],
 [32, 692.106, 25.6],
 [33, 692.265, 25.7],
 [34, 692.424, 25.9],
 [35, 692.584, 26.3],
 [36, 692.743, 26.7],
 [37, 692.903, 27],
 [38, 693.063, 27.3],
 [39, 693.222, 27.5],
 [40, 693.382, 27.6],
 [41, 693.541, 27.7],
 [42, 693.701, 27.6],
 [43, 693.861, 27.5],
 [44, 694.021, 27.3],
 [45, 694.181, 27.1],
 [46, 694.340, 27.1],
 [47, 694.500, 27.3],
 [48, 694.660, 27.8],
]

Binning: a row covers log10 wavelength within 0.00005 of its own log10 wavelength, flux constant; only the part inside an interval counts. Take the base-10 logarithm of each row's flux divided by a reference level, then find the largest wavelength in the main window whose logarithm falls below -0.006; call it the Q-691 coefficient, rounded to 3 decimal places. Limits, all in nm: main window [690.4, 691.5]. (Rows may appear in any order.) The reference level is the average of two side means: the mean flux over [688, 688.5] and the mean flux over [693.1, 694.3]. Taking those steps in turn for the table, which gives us 691.469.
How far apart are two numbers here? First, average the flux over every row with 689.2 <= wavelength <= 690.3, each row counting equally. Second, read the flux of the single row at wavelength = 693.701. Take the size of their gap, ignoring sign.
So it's 2.69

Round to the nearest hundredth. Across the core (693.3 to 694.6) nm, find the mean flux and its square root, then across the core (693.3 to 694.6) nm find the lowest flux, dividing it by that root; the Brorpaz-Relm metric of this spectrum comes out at 5.18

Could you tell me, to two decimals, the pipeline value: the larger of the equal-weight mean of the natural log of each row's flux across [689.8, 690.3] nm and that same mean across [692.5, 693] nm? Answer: 3.28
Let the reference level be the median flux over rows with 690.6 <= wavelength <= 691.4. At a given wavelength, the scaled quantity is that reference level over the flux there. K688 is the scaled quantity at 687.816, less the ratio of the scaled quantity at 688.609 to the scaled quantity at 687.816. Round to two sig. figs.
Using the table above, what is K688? -0.11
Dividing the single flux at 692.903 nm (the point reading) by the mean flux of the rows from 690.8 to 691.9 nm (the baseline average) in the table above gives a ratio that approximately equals 1.04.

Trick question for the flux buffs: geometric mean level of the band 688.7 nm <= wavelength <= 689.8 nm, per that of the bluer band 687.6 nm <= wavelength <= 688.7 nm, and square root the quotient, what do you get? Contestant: 0.96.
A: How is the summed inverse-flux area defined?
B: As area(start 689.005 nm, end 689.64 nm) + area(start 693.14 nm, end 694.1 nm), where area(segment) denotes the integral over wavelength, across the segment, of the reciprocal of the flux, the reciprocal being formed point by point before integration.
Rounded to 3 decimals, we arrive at 0.060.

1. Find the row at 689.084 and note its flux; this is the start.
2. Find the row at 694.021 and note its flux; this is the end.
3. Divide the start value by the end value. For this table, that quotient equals 0.93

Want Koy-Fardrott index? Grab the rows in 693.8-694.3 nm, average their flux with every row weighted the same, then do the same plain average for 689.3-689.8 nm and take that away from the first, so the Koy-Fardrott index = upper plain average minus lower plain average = 2.6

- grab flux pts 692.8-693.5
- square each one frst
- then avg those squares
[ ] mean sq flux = 748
